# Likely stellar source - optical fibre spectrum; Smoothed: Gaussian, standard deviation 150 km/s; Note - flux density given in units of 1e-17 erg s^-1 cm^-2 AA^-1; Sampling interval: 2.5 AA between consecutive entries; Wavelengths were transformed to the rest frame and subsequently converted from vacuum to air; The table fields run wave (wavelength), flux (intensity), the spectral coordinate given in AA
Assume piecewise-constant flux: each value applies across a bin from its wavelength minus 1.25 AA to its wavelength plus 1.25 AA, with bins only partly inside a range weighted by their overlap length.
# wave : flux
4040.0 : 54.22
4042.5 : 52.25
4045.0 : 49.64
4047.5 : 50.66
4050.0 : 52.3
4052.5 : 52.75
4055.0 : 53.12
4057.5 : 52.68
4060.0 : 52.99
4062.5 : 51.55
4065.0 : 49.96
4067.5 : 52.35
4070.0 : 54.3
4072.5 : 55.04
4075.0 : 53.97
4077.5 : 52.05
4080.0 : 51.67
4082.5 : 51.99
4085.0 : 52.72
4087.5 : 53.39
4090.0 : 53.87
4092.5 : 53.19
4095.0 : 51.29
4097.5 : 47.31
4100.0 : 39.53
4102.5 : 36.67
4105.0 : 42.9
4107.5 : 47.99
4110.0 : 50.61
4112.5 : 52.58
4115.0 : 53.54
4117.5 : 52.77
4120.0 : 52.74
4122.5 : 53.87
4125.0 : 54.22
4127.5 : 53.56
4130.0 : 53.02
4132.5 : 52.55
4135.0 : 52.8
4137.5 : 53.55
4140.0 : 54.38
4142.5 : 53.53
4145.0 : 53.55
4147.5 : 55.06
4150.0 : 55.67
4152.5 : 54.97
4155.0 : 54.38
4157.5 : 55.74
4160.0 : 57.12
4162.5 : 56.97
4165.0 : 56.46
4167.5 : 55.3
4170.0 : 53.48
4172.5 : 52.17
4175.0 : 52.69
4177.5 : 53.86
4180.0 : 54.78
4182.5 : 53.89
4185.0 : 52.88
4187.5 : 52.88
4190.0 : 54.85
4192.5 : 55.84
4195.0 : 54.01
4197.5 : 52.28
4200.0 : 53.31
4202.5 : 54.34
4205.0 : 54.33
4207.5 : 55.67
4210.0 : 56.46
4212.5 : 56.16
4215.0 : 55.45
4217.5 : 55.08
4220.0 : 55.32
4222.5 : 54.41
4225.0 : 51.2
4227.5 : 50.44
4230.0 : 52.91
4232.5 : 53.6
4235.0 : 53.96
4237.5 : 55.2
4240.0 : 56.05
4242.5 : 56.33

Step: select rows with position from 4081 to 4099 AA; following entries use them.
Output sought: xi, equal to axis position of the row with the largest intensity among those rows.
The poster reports 4090.0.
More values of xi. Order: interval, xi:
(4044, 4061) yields 4055.0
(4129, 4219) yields 4160.0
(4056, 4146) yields 4072.5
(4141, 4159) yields 4157.5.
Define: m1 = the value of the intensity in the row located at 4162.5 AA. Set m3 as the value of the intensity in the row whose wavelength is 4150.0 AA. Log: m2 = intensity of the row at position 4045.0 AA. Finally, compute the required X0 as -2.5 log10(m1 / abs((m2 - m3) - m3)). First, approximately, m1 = 56.97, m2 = 49.64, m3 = 55.67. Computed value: 0.09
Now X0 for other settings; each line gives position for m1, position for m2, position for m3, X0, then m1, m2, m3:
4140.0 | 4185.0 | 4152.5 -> 0.05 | 54.38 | 52.88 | 54.97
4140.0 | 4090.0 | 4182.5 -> -0.01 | 54.38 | 53.87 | 53.89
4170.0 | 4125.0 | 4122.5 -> 0.00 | 53.48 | 54.22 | 53.87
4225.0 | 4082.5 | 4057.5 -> 0.05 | 51.2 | 51.99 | 52.68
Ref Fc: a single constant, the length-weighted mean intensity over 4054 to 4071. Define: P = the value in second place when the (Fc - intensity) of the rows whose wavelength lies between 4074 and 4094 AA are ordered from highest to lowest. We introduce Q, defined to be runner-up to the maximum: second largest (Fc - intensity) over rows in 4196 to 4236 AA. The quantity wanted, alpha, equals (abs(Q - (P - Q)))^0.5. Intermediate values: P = 0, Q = 1.2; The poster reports 1.40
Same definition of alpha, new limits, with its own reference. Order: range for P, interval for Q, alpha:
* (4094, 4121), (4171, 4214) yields 3.56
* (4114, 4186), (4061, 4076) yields 1.35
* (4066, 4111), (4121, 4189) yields 3.63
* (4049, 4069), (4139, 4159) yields 1.78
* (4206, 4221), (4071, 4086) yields 1.93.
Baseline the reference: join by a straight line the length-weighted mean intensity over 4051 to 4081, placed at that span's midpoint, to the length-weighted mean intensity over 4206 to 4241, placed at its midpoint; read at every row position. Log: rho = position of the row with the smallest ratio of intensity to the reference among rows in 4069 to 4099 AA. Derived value 4097.5 AA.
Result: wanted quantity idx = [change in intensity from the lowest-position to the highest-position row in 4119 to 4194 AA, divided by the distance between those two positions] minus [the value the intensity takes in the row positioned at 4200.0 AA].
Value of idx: -53.3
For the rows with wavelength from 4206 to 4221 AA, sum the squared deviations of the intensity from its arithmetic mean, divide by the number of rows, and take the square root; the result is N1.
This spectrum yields 0.5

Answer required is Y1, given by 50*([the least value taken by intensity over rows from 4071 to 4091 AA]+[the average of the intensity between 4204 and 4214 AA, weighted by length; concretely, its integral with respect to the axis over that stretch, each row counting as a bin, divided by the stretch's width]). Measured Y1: 5368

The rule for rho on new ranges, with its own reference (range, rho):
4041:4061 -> 4045.0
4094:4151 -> 4102.5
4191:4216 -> 4197.5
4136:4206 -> 4197.5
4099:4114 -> 4102.5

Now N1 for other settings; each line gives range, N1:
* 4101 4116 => 5.9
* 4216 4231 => 1.9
